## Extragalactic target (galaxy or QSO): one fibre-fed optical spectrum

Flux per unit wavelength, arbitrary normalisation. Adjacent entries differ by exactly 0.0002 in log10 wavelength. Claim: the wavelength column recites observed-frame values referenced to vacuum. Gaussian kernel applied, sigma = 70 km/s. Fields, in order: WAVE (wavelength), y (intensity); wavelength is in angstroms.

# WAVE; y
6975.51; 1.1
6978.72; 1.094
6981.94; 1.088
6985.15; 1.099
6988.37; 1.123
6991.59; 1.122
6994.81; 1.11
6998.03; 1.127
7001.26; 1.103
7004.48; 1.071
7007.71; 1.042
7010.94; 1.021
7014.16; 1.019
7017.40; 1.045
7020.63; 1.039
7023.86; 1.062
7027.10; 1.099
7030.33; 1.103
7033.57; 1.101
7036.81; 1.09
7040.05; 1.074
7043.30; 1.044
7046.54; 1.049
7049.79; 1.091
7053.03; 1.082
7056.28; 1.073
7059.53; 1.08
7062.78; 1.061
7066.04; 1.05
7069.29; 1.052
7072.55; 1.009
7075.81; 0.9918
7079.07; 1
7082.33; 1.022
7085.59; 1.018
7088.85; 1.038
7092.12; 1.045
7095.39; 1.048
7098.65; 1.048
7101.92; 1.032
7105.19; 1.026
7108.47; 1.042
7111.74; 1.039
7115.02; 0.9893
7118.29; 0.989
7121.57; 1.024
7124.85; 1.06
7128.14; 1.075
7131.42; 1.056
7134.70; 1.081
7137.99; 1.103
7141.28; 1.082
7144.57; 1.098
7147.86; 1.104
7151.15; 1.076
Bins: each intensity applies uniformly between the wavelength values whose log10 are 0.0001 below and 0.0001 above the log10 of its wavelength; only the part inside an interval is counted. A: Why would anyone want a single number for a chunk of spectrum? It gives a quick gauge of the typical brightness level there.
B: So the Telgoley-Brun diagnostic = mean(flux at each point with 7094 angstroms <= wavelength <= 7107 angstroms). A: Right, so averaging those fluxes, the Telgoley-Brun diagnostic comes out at 1.04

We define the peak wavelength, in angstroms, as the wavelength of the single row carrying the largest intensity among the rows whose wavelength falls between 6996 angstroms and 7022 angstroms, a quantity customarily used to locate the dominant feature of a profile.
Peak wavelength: 6998.03 angstroms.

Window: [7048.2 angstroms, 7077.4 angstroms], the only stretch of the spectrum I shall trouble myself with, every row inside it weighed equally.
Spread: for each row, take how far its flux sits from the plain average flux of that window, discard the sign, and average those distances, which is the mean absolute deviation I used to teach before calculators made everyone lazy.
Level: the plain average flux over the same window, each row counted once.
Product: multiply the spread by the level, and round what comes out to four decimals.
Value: 0.0269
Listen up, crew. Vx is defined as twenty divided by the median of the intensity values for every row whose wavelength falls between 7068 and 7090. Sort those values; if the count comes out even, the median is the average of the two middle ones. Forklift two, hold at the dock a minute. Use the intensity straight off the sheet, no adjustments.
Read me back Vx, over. 19.6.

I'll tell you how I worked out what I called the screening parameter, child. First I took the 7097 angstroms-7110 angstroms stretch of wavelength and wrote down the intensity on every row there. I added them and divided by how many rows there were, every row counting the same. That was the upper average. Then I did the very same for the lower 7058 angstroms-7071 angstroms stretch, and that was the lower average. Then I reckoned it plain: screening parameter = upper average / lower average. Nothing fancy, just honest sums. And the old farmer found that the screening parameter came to 0.98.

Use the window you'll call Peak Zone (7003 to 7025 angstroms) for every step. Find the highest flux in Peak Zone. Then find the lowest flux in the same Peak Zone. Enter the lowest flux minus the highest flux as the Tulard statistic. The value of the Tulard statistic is -0.052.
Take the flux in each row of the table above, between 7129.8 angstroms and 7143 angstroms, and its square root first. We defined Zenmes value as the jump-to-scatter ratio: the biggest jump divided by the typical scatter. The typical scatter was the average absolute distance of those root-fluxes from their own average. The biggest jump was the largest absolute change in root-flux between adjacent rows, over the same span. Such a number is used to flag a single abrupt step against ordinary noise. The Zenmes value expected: 2.05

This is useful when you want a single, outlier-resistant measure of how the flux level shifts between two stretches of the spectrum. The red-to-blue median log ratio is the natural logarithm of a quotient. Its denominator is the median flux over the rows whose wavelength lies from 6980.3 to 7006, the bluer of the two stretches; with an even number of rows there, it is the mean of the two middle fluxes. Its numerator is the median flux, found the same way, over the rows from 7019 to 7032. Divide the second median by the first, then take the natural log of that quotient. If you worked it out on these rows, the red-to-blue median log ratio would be -0.024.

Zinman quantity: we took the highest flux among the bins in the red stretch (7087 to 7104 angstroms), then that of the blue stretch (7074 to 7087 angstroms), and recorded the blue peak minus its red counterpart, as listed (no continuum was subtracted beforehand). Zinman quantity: -0.026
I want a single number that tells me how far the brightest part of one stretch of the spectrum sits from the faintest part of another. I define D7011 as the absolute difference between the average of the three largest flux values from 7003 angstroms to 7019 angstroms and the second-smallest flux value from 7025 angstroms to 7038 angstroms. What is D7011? 0.046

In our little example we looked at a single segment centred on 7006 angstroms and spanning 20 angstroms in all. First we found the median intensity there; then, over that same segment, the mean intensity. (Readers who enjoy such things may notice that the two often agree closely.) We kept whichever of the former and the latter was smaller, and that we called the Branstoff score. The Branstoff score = 1.06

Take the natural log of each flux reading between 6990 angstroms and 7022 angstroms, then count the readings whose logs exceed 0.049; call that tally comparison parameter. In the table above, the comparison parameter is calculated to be 5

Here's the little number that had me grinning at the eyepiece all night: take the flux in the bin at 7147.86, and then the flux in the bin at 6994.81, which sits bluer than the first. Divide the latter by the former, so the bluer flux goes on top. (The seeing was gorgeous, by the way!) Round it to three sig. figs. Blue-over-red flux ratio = 1.01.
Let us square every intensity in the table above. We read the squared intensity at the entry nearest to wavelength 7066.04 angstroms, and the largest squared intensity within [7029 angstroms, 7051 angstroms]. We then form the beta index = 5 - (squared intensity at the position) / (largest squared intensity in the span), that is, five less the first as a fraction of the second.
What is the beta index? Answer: 4.09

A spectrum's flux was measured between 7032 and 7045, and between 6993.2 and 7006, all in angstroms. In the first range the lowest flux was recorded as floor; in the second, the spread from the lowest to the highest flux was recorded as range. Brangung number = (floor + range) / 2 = 0.550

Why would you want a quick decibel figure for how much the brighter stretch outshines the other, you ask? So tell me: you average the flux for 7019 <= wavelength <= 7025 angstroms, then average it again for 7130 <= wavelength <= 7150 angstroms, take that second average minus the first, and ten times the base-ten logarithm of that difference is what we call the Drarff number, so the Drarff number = -14.3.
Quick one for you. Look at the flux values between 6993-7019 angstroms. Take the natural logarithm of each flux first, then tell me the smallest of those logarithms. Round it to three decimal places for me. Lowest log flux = 0.019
